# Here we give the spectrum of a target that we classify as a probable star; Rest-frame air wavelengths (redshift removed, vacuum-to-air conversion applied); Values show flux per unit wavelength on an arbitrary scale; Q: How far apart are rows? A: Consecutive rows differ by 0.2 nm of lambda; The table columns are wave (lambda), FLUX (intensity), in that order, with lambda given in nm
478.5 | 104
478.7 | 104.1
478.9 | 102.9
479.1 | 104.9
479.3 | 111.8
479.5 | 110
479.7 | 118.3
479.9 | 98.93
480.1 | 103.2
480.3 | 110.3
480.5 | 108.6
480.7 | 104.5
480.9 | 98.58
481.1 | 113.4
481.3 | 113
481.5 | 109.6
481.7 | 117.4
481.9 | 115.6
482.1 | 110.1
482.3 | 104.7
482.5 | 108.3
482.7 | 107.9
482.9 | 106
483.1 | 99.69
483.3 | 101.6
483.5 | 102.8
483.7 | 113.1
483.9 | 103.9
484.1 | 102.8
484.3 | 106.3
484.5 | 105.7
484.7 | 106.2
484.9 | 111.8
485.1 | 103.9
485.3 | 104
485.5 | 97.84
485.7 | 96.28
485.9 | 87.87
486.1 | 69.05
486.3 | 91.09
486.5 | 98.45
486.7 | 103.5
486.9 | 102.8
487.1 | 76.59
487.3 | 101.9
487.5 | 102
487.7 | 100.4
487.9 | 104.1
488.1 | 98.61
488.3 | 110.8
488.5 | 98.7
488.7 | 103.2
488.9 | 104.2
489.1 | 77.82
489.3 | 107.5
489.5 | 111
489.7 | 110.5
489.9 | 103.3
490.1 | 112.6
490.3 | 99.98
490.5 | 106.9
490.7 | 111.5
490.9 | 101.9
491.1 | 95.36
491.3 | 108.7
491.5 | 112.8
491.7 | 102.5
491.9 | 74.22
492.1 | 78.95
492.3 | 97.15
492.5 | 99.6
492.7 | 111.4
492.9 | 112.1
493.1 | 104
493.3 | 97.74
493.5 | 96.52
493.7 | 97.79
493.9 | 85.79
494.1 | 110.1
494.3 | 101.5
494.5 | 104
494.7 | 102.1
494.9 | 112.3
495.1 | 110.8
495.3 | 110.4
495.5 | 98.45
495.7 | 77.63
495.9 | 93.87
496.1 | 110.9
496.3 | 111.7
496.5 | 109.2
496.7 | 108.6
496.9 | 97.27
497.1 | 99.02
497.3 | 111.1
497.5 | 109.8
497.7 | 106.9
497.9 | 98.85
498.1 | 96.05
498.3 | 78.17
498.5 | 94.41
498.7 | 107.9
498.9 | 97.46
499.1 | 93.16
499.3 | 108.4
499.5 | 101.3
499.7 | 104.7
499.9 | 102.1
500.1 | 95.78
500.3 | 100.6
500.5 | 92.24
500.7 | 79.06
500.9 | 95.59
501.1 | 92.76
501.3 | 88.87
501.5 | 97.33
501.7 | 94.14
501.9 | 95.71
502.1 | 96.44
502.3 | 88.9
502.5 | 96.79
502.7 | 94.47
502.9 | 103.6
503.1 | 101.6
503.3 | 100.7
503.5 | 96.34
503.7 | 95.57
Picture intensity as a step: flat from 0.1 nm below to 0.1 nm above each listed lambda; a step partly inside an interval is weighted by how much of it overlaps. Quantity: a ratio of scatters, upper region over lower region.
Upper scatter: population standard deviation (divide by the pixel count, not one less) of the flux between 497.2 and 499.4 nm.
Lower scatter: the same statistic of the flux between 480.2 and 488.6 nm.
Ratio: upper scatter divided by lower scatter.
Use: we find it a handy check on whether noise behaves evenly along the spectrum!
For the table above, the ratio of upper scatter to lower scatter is 1.0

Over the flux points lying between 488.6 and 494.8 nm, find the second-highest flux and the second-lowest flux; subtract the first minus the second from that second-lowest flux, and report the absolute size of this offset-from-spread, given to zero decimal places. 43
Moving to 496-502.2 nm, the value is 47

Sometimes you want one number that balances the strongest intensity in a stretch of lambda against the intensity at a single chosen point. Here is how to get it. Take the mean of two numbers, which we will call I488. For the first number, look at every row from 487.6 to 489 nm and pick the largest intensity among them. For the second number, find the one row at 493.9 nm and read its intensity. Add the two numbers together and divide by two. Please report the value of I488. 98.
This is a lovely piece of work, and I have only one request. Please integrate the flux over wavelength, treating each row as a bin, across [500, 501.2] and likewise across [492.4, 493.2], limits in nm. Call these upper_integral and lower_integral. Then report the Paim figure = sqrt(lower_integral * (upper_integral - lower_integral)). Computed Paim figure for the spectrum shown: 47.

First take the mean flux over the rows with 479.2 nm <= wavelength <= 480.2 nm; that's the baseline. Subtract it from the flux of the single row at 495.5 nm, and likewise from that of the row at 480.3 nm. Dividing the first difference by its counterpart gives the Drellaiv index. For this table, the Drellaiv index -5.4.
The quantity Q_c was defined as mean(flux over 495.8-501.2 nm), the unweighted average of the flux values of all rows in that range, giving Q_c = 100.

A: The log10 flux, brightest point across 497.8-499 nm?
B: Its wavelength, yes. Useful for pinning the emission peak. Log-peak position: 498.7 nm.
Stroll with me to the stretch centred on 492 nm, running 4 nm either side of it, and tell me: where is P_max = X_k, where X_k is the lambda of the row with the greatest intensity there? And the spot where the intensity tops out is 491.5 nm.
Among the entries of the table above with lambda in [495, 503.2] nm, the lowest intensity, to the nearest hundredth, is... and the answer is 77.63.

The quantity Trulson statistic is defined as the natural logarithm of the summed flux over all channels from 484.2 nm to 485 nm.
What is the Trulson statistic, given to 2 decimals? 6.06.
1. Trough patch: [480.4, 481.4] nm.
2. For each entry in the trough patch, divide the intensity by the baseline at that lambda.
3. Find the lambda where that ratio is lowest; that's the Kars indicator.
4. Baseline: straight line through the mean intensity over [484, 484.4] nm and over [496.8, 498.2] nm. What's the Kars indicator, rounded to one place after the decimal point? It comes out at 480.9 nm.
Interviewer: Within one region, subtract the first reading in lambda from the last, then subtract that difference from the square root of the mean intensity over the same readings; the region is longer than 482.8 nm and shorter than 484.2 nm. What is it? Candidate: 13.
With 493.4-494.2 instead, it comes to -4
